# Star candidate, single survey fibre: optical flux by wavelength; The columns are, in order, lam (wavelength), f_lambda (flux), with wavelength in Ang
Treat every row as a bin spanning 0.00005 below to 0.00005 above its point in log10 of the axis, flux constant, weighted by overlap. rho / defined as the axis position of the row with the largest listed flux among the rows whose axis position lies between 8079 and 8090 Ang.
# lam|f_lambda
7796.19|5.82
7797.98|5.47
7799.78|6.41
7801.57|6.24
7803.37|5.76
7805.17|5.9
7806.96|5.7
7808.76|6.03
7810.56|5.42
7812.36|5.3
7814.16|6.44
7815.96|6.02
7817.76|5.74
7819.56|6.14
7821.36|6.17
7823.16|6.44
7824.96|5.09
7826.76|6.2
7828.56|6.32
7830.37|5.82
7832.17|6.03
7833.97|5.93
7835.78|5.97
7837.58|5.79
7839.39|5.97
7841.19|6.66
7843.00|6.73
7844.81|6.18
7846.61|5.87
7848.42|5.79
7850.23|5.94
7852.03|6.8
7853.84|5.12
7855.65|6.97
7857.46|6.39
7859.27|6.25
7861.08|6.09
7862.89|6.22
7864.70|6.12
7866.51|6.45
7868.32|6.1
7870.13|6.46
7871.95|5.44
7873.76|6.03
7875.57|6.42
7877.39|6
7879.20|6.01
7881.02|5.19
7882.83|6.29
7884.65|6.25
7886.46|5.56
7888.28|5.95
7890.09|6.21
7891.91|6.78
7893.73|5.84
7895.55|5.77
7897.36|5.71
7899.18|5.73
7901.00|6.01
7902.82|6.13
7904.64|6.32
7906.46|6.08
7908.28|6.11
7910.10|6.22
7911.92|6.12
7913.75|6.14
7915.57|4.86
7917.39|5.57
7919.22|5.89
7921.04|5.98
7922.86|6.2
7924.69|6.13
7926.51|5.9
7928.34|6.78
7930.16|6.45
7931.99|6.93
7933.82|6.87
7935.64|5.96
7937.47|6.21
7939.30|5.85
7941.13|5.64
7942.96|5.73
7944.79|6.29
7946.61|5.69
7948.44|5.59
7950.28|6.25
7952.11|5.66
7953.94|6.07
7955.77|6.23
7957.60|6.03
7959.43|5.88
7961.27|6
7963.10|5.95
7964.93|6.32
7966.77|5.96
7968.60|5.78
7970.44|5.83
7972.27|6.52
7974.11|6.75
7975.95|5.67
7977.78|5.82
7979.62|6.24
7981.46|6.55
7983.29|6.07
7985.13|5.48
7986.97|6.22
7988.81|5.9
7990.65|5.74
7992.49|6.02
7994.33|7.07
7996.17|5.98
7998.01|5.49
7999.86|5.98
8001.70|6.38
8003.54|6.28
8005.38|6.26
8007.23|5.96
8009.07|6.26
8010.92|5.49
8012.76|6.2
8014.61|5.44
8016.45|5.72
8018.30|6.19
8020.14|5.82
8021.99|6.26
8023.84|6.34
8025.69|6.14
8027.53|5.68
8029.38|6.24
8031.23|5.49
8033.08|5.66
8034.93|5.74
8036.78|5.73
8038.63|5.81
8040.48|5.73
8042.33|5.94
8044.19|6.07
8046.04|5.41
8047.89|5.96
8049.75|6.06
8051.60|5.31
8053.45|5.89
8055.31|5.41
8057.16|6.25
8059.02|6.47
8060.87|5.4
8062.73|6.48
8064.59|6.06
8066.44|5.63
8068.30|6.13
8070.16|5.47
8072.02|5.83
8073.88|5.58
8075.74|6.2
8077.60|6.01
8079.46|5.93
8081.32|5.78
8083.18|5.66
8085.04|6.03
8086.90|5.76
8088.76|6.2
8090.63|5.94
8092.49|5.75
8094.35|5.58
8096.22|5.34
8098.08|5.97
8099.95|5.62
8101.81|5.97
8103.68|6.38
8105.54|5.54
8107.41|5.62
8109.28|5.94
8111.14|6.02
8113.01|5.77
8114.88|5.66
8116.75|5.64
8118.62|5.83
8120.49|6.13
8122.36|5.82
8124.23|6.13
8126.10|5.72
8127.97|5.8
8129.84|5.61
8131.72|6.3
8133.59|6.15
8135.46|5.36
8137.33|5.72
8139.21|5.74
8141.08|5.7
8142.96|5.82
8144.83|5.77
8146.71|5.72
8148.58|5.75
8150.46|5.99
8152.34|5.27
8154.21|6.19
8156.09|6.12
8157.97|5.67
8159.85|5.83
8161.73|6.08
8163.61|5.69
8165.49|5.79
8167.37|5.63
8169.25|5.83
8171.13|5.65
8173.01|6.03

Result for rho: 8088.76 Ang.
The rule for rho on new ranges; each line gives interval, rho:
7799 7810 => 7799.78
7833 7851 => 7843.00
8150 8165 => 8154.21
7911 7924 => 7922.86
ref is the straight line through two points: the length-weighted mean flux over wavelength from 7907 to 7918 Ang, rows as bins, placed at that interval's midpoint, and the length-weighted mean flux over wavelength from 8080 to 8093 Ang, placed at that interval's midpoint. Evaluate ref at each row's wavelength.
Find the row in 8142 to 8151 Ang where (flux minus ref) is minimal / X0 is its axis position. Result 8146.71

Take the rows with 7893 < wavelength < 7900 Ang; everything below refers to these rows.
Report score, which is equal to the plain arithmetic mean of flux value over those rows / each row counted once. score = 5.76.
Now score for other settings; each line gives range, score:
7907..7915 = 6.15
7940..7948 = 5.84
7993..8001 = 6.13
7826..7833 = 6.09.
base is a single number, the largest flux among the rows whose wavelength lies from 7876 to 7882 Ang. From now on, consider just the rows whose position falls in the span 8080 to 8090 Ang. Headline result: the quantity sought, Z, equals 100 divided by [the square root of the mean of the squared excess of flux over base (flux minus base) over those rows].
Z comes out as 427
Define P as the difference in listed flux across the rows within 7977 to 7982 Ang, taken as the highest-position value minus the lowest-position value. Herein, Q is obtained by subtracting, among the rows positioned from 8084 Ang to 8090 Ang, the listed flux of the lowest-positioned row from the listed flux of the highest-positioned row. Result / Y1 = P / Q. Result 4.3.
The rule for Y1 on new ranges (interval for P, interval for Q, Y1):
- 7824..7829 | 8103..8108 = -1.6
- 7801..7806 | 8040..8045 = -1.0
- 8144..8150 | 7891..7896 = 0.0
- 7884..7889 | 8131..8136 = 0.3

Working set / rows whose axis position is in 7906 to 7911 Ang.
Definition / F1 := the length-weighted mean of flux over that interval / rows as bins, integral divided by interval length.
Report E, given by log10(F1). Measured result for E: 0.788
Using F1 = 6.14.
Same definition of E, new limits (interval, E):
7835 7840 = 0.771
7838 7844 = 0.805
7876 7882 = 0.763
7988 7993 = 0.769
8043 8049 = 0.765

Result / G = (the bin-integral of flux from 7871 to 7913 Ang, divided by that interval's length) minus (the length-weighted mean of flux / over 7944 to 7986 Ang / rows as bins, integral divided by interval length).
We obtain -0.02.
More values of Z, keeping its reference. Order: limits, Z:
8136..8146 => 380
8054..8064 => 202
